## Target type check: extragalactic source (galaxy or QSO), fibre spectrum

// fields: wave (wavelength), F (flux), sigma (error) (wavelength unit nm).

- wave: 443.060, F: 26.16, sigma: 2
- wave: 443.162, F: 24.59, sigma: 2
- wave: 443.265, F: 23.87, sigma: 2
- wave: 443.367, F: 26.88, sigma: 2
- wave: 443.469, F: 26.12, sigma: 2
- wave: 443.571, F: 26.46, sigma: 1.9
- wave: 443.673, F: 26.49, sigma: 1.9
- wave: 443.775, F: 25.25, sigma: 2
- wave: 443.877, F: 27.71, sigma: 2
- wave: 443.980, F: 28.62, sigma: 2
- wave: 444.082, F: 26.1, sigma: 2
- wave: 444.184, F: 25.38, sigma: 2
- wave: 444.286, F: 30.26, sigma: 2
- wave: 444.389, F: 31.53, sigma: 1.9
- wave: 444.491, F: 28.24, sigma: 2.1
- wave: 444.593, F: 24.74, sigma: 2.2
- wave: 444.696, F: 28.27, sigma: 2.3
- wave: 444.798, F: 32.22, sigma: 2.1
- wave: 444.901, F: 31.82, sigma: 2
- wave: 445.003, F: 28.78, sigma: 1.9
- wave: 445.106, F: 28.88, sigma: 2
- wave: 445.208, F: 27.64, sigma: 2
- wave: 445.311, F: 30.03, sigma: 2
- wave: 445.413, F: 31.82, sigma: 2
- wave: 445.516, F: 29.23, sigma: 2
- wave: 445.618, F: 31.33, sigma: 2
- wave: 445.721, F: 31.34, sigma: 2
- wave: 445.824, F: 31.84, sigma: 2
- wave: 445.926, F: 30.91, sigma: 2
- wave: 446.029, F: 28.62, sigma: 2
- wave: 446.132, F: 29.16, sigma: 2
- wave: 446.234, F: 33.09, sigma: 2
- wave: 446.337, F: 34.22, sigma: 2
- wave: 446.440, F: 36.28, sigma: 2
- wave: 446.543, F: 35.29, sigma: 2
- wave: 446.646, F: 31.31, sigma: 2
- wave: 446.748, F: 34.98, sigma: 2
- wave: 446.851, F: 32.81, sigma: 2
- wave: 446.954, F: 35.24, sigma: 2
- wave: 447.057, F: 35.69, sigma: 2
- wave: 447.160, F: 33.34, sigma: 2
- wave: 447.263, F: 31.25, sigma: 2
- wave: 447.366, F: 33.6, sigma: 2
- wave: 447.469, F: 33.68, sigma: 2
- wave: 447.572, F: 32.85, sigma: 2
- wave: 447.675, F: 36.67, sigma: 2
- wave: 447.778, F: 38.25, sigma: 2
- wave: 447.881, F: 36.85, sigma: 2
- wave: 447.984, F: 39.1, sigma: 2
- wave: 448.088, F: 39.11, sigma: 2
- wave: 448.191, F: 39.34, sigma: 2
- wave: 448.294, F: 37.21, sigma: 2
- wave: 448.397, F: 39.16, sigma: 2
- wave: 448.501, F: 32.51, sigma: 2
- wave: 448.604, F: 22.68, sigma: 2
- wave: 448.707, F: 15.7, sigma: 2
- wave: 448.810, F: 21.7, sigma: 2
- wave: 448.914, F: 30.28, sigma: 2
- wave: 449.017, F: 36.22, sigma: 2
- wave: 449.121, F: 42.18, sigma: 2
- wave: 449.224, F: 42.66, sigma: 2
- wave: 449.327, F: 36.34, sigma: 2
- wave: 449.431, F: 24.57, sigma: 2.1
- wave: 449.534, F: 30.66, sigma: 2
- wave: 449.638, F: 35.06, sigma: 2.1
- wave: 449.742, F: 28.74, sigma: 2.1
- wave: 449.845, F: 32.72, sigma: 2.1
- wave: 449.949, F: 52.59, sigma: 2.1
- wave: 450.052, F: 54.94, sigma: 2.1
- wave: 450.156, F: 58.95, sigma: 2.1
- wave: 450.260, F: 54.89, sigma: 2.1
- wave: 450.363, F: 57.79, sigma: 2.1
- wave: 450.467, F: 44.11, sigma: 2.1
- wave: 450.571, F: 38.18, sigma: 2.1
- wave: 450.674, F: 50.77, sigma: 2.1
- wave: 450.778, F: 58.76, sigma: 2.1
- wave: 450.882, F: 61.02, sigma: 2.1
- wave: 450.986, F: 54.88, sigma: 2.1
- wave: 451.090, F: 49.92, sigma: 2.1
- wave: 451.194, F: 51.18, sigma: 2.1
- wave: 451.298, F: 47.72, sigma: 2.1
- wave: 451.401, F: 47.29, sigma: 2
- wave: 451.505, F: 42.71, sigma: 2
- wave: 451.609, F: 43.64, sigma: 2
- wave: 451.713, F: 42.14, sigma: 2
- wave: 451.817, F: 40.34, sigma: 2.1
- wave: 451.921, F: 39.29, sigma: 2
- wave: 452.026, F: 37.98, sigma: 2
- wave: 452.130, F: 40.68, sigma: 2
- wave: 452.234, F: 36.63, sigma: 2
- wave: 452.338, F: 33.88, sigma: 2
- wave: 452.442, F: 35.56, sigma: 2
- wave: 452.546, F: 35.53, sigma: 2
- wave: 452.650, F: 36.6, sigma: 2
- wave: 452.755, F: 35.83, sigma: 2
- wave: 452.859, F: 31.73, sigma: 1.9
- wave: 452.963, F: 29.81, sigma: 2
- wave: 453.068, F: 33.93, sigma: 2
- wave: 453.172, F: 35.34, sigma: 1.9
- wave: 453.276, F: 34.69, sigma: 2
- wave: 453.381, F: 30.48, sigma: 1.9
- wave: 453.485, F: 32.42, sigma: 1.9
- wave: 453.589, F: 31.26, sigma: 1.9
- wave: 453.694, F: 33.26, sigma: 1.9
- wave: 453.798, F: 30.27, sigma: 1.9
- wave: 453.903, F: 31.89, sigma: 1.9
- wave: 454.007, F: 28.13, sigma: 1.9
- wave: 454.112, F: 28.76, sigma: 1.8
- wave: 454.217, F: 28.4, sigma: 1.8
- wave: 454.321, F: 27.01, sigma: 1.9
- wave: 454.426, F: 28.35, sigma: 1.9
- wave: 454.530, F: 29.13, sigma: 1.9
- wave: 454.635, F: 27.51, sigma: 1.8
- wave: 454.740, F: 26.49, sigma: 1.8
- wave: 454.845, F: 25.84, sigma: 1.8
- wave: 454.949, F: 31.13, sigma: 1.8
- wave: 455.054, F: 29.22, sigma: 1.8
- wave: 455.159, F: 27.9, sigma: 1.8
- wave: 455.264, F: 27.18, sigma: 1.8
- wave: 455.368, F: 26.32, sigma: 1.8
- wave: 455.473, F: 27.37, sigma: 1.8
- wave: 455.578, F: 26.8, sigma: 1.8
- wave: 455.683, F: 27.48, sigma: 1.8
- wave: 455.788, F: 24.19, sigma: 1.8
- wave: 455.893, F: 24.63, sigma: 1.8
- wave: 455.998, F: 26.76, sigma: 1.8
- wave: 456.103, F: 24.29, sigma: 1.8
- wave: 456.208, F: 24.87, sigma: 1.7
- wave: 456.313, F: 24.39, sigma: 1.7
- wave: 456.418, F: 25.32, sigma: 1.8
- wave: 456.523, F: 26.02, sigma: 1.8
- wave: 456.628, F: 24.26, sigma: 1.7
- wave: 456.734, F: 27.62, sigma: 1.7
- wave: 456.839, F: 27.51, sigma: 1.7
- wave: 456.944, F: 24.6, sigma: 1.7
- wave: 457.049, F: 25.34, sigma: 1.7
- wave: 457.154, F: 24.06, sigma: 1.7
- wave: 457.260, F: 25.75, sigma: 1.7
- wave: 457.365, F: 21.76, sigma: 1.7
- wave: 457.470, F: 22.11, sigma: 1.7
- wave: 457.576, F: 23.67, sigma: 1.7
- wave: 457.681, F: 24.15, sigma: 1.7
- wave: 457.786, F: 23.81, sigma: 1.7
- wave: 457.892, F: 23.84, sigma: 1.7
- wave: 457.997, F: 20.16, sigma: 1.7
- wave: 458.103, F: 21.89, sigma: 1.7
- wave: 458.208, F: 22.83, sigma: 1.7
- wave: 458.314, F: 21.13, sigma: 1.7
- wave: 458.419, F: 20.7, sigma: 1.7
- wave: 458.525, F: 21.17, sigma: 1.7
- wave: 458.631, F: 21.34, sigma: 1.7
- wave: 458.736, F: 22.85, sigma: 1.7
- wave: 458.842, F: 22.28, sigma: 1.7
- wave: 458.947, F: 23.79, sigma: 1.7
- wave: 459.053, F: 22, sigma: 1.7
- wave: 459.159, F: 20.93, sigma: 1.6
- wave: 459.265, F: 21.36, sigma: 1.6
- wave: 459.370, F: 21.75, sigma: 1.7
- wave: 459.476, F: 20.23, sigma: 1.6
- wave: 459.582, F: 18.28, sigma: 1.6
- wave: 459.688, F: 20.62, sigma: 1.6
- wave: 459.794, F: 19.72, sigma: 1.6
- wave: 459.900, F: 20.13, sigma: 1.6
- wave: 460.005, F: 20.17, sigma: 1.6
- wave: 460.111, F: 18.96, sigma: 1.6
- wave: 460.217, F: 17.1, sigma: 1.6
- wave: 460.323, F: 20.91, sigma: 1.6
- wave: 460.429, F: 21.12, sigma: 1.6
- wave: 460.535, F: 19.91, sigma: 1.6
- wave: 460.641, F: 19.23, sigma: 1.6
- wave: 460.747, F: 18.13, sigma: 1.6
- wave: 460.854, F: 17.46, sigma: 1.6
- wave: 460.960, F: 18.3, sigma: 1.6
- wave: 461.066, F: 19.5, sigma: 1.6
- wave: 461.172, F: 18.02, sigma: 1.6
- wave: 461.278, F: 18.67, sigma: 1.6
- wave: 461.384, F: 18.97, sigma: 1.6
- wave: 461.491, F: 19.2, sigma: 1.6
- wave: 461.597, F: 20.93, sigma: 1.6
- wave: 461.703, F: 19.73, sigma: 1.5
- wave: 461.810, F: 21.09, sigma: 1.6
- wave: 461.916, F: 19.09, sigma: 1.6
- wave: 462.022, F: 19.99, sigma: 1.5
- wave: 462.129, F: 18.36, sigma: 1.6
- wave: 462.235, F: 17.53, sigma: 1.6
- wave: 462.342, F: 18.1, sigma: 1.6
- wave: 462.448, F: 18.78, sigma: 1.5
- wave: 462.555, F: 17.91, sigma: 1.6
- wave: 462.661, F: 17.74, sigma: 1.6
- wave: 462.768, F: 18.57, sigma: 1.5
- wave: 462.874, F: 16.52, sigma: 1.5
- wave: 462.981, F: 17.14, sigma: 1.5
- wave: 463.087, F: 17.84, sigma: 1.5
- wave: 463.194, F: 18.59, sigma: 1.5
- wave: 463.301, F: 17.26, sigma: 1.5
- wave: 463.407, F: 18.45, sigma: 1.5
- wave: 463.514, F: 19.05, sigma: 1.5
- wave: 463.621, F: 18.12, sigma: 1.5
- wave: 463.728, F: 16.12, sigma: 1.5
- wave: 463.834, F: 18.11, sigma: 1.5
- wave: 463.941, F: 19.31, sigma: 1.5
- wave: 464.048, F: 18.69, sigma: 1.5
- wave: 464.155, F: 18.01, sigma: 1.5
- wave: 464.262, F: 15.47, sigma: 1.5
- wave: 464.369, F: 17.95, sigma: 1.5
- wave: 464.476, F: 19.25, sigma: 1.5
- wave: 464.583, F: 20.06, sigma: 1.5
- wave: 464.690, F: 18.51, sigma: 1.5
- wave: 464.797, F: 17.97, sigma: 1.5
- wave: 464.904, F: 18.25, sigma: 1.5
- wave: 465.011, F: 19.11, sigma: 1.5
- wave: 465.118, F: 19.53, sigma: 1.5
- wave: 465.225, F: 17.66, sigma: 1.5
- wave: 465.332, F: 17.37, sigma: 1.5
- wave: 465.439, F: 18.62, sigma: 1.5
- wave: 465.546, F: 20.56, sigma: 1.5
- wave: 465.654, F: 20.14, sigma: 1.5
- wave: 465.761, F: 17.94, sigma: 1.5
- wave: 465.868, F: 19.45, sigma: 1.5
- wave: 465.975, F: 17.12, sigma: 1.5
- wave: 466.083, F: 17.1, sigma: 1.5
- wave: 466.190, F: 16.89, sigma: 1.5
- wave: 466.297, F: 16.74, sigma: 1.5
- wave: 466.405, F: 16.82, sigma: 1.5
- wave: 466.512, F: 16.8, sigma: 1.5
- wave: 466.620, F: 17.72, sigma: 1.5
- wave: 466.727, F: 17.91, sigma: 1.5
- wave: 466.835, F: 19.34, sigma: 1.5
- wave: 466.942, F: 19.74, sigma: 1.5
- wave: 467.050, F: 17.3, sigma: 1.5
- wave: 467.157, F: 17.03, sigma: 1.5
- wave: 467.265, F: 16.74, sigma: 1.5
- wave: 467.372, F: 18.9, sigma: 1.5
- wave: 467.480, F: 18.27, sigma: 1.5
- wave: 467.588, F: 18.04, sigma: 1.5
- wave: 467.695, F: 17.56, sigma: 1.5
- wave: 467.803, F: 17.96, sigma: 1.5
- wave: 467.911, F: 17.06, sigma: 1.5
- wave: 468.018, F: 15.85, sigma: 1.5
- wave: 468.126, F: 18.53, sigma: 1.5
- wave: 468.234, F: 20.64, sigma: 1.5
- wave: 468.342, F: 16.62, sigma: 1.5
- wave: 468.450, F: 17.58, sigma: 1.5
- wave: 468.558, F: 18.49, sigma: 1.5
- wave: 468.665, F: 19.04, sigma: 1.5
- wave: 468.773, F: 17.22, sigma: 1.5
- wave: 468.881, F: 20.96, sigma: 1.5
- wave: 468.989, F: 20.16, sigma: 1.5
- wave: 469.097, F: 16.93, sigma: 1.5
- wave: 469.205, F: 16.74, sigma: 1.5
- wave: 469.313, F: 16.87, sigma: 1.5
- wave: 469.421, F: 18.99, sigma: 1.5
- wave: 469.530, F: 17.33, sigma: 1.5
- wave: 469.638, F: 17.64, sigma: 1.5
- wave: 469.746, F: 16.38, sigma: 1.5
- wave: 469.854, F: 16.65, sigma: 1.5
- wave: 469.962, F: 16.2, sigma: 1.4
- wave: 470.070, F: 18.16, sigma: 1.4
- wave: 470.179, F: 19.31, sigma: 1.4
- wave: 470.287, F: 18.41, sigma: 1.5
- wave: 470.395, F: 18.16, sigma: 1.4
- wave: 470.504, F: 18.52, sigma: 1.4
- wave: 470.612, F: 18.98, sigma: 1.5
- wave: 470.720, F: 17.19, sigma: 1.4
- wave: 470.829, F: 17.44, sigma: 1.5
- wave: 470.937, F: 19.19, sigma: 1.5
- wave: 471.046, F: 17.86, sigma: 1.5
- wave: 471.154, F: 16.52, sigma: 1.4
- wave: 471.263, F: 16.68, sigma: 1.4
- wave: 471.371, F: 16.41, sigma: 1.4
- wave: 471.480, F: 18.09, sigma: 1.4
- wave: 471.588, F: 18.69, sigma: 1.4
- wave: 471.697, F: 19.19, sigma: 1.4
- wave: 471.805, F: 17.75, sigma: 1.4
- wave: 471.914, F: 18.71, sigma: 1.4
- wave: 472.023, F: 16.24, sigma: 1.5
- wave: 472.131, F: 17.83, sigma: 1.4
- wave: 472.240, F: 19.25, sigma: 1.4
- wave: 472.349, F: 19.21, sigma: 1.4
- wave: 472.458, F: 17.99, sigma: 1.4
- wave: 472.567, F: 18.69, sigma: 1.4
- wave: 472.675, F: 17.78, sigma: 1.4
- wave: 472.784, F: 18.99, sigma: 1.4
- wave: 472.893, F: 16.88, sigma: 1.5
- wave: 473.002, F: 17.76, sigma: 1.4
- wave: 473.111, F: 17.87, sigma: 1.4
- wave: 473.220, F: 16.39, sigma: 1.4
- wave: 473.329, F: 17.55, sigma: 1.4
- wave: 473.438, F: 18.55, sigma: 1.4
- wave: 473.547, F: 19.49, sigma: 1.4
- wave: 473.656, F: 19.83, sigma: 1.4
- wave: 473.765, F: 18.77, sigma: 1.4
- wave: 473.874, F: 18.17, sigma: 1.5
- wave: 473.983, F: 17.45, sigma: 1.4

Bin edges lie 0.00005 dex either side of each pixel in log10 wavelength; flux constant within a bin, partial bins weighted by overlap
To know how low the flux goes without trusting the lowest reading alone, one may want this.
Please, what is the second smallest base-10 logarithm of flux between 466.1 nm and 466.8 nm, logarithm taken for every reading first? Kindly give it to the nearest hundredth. 1.23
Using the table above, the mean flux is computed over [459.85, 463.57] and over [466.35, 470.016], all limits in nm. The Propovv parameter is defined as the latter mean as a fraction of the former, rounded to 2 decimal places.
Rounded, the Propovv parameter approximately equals 0.95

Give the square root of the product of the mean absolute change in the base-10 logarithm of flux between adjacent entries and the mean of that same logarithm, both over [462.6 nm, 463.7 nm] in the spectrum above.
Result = 0.17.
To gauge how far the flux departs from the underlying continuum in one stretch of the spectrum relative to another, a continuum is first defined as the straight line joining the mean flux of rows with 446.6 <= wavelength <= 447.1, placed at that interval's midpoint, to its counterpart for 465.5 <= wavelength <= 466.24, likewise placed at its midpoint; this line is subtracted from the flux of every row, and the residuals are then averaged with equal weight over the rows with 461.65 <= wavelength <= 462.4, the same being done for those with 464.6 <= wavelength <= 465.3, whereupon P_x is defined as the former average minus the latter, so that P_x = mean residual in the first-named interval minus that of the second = -1.8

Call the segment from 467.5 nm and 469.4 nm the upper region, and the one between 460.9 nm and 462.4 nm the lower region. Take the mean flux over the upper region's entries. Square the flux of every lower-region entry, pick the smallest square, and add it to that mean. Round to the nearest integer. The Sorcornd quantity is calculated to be 325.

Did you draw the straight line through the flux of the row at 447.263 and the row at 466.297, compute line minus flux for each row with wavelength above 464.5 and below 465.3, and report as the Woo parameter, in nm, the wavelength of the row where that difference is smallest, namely 464.583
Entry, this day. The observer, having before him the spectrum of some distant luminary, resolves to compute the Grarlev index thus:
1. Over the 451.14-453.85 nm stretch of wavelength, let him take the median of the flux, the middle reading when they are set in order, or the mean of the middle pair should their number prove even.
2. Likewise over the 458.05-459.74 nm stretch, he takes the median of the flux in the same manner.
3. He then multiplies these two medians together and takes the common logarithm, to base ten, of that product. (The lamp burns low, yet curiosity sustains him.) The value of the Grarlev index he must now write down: 2.88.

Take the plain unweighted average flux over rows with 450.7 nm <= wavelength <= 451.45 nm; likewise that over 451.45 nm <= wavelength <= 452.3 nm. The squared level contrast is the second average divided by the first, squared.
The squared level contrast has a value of 0.58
